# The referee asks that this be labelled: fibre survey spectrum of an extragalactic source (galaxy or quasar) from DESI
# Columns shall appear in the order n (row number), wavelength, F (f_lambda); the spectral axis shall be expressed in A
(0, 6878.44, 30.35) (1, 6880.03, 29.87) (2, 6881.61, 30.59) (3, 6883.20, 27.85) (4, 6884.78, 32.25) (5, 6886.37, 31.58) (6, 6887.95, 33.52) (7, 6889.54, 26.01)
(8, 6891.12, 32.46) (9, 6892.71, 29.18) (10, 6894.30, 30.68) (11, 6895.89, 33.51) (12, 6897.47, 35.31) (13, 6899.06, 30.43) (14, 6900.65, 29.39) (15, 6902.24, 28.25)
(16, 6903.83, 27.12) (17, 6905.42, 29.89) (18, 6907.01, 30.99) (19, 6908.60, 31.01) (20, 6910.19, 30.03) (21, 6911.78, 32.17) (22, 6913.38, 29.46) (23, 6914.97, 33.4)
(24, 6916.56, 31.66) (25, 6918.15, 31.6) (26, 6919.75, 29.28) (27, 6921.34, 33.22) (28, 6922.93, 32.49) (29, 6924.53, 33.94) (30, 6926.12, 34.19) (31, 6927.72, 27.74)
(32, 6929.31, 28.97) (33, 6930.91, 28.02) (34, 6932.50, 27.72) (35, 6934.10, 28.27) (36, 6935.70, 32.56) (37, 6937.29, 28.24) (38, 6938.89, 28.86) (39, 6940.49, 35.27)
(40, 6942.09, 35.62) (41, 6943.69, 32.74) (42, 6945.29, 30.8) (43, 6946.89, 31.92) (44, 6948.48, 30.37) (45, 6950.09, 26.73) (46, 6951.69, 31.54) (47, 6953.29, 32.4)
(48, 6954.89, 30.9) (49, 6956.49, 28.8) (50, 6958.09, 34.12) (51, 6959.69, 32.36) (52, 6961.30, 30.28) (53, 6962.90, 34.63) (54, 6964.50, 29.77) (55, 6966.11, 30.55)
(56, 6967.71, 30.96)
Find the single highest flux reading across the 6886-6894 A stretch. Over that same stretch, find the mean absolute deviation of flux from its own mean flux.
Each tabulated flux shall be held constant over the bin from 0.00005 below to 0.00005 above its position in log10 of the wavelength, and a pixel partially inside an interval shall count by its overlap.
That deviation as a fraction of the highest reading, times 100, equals 7.1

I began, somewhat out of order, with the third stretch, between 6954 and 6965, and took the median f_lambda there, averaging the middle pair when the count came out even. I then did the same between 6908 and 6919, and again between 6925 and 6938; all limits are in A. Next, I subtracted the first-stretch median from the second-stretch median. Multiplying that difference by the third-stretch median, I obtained -103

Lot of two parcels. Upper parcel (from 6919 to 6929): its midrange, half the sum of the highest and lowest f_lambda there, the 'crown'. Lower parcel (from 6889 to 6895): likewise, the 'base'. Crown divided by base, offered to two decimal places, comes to 1.06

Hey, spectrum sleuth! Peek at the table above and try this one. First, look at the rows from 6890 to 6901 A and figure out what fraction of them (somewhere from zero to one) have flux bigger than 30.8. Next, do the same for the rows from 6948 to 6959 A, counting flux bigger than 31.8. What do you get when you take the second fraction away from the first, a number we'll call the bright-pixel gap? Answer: 0.14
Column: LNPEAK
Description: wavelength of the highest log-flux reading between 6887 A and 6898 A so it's 6897.47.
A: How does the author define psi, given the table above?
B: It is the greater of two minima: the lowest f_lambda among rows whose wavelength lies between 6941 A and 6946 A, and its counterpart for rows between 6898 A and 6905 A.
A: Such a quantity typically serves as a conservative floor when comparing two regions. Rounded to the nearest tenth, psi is 30.8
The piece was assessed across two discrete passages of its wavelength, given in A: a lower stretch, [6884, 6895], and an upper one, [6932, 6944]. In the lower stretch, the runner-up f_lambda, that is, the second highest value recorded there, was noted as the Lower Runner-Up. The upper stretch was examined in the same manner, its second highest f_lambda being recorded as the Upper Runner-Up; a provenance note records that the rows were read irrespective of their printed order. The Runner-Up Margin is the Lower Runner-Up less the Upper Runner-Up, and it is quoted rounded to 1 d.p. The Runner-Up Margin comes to -2.8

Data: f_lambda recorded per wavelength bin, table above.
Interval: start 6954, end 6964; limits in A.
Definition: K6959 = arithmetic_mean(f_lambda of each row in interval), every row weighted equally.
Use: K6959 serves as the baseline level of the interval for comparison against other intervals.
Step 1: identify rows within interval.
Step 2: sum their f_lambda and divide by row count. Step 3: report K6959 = 31.8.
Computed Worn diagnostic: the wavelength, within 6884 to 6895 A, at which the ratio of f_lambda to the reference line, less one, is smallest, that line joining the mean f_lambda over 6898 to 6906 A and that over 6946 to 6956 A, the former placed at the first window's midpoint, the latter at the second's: 6889.54 A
